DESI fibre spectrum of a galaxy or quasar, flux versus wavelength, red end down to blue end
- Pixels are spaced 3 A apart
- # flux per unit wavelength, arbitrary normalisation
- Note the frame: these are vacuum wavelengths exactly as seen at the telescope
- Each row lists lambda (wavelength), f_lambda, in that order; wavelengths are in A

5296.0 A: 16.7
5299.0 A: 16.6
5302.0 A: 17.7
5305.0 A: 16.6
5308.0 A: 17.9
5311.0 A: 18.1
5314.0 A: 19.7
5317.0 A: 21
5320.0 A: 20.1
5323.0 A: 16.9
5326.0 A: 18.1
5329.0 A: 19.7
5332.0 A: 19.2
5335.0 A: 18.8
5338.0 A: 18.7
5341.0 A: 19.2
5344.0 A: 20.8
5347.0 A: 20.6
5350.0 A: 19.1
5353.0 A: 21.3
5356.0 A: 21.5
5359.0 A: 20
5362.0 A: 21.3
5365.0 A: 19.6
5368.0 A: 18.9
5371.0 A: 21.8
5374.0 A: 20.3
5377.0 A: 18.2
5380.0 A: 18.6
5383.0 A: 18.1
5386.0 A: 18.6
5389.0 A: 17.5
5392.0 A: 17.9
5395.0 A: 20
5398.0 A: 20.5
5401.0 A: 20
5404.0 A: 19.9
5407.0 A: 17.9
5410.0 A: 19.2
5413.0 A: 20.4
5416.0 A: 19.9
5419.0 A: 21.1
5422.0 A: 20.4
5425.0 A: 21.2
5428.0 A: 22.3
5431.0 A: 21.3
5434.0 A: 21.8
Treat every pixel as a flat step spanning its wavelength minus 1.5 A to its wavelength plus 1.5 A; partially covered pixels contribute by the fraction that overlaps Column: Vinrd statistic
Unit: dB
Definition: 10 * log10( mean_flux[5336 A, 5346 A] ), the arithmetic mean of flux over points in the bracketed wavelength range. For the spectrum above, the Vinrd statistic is 12.92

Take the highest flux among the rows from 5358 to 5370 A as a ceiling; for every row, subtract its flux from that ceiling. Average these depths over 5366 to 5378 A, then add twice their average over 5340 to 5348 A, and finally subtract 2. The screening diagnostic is 2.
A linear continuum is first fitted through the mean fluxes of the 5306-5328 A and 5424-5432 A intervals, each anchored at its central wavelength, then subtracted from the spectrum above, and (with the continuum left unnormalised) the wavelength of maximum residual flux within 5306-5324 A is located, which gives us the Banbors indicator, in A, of 5317.0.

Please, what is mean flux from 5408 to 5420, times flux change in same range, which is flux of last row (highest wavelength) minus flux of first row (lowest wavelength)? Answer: 38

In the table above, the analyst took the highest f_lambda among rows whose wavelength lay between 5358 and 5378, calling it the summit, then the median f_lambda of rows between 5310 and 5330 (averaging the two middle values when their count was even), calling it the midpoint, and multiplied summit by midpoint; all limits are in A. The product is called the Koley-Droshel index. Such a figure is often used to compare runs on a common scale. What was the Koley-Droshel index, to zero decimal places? 429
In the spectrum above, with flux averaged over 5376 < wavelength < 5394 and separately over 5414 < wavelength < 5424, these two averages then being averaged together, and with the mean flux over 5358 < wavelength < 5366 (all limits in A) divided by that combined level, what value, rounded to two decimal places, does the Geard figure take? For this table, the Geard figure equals 1.05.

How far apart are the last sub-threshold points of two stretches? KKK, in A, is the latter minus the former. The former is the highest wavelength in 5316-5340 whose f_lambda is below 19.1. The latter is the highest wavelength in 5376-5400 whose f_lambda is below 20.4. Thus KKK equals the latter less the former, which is 57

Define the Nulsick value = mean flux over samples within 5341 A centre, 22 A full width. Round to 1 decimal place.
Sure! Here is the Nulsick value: 19.5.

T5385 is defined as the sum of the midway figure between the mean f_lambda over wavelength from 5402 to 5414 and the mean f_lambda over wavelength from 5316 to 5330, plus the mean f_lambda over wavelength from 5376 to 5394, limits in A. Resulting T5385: 37.4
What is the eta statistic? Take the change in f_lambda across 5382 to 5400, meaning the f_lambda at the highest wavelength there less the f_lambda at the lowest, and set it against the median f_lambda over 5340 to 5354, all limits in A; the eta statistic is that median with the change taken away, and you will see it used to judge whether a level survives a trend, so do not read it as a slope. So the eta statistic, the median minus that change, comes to 18.2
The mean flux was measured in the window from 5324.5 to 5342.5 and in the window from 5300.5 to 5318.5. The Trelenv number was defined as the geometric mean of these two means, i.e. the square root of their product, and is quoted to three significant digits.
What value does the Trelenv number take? 18.7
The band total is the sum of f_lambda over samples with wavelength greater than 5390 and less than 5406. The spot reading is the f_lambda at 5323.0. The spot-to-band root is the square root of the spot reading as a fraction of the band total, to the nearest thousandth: 0.415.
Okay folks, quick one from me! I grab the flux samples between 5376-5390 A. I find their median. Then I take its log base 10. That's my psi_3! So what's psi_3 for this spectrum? 1.26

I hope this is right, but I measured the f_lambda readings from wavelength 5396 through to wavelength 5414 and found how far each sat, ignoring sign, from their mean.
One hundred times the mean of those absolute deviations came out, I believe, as 73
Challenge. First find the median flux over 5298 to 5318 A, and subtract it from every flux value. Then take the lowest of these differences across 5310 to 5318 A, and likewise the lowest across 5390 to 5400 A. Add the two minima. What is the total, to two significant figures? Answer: 0.20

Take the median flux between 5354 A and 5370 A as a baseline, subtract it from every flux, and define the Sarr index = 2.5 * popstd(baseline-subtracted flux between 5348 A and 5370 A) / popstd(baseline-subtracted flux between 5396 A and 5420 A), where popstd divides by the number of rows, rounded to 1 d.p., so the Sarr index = 2.8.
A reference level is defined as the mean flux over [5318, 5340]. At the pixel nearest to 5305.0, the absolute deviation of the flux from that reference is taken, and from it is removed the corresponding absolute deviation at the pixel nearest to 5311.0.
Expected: 1.5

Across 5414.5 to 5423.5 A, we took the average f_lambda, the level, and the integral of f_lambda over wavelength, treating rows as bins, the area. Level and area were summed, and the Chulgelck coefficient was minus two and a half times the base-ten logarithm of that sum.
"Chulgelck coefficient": -5.78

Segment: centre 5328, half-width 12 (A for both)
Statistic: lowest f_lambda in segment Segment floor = 16.9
